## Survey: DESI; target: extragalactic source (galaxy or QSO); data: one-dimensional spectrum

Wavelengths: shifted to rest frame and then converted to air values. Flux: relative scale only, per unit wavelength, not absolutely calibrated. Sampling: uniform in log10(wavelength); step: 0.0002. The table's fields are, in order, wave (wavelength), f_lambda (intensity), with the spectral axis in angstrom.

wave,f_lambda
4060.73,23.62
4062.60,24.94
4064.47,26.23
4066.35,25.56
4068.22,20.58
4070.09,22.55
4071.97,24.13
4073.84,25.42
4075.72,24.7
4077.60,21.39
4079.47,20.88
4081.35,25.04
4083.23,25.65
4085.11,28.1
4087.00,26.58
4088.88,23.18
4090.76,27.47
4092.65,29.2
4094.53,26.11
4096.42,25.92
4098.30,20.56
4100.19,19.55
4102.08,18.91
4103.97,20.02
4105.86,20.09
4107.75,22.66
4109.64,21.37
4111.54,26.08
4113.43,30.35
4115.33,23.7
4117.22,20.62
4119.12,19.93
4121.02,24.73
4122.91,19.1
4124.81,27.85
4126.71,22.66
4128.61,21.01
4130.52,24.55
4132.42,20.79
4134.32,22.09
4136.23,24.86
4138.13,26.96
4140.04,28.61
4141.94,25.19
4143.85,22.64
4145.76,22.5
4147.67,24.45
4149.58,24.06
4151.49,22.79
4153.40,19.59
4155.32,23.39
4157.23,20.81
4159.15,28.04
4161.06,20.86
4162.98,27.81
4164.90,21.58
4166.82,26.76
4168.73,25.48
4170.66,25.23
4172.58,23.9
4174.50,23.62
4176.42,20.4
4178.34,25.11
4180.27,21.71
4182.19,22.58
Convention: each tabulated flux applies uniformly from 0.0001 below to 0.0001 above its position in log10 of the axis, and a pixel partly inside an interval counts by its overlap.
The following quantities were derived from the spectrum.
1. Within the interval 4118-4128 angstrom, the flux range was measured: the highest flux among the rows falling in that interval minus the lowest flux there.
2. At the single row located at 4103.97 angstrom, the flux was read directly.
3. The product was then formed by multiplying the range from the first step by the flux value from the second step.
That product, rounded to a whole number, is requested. 175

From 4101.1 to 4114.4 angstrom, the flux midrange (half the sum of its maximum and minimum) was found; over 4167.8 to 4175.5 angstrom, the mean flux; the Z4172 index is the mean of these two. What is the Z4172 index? 24.6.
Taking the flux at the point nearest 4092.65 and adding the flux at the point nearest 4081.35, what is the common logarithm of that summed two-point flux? 1.73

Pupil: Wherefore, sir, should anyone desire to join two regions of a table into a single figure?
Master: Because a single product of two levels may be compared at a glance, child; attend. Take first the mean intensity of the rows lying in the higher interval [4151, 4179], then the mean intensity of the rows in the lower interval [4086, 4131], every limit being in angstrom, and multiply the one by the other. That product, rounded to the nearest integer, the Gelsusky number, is 555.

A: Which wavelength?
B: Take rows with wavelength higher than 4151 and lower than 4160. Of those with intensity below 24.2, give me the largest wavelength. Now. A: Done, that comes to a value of 4157.23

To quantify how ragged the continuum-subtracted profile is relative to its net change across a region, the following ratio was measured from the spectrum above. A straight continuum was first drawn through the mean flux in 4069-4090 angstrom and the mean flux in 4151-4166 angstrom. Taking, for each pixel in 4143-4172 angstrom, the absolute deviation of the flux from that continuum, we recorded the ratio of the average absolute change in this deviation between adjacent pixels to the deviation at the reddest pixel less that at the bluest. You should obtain 1.1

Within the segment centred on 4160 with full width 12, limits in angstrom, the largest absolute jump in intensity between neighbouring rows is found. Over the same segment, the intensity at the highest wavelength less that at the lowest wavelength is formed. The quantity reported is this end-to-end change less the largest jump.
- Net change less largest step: -9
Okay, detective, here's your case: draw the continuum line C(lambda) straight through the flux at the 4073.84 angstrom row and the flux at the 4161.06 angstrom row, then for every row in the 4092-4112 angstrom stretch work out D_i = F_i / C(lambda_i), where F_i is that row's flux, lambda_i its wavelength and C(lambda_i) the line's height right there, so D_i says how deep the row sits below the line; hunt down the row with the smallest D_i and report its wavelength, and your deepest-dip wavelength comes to 4102.08 angstrom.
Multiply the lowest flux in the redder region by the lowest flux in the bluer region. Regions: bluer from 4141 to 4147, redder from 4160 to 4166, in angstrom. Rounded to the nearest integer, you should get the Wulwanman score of 469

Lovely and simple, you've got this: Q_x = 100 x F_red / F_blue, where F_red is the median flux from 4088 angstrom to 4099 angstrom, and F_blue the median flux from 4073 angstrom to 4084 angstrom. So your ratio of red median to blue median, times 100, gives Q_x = 104.6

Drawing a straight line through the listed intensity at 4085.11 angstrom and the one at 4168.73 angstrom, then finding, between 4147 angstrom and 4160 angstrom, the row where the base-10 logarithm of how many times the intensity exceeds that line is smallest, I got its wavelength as 4153.40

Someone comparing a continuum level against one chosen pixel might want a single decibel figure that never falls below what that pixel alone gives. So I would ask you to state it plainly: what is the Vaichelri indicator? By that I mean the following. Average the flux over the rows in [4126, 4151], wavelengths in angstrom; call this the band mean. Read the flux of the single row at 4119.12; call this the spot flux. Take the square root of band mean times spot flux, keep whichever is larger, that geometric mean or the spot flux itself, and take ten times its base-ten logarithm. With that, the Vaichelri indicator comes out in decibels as 13.39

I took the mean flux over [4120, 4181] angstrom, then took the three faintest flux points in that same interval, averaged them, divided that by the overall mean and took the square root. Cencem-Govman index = 0.911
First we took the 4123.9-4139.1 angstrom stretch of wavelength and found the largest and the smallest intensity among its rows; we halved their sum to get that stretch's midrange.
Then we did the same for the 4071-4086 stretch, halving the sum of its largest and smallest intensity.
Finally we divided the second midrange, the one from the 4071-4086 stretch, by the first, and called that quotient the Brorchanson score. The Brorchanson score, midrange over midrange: 1.01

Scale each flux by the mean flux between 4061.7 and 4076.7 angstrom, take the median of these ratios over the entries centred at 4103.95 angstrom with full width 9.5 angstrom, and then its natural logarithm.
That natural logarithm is -0.19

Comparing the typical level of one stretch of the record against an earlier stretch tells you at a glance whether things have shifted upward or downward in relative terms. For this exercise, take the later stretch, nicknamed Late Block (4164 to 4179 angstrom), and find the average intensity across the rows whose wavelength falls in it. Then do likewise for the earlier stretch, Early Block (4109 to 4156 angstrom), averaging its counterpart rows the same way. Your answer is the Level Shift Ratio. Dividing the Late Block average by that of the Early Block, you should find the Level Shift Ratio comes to 1.02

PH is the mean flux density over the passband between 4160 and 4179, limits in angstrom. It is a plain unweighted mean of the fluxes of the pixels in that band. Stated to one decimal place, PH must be 24.1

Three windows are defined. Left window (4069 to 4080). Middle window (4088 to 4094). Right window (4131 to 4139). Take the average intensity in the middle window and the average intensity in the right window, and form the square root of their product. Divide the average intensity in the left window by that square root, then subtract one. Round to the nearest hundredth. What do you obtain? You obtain -0.08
